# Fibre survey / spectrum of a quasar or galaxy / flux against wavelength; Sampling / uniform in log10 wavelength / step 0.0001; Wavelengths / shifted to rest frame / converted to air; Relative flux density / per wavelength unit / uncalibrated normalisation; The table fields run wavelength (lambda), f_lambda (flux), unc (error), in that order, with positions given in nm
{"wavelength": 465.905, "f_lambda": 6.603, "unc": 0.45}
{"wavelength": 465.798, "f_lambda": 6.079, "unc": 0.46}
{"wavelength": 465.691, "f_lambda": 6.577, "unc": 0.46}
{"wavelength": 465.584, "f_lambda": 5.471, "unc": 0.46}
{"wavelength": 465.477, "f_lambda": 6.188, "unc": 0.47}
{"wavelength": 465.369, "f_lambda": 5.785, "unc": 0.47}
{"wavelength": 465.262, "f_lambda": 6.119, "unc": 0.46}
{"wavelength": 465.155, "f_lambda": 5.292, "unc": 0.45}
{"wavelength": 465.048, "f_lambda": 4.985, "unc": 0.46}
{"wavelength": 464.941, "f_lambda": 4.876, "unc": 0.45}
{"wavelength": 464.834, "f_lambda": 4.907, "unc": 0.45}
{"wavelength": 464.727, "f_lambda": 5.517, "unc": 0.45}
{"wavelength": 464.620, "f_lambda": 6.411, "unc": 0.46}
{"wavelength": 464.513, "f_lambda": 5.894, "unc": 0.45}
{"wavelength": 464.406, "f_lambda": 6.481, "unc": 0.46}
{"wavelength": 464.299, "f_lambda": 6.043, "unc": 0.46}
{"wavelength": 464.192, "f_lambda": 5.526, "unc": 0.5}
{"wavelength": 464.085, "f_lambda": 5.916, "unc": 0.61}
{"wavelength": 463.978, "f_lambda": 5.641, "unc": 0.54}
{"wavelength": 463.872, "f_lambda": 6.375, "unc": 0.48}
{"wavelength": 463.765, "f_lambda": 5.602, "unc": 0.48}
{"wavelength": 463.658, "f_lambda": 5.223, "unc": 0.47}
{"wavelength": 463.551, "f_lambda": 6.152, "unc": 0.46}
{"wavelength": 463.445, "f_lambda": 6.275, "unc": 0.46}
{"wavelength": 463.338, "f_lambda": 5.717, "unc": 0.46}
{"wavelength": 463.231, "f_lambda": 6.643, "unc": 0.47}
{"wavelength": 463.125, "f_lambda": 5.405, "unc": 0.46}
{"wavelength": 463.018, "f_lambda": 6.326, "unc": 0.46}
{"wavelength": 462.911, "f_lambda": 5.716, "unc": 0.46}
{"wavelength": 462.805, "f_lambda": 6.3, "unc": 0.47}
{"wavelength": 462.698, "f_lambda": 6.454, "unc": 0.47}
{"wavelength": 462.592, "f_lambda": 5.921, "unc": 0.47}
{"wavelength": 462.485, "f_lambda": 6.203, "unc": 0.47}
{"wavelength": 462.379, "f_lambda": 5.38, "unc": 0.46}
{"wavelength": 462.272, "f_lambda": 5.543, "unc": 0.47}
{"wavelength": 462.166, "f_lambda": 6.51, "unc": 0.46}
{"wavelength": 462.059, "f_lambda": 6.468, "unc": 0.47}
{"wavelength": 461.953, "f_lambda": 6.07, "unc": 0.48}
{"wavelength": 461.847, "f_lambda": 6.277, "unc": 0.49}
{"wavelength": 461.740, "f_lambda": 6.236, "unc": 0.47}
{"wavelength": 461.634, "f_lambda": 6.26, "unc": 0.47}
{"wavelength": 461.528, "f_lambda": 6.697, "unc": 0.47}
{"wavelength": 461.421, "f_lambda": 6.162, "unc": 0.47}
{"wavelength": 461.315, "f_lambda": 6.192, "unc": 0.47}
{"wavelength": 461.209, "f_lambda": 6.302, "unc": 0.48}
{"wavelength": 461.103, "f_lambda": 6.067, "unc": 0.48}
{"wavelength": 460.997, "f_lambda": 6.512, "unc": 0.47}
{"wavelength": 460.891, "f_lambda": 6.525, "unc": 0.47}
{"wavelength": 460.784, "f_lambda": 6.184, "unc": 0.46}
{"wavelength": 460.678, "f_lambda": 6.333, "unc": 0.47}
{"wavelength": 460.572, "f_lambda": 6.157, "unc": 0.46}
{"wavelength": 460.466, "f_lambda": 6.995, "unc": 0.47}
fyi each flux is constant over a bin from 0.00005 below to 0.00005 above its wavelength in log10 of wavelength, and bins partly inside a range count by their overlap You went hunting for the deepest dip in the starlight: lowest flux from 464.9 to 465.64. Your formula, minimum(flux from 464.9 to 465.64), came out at 4.876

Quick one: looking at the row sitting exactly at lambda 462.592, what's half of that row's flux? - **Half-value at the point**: 2.96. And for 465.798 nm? 3.04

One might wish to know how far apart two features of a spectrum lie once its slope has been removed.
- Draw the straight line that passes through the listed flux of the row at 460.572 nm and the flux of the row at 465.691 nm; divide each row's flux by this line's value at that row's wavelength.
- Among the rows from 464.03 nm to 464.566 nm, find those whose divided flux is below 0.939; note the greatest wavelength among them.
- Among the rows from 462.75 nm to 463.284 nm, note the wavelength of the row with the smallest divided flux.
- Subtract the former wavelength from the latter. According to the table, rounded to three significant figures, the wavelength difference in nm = -1.39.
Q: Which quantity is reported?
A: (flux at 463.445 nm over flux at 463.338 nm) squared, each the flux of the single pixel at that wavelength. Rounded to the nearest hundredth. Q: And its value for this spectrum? 1.20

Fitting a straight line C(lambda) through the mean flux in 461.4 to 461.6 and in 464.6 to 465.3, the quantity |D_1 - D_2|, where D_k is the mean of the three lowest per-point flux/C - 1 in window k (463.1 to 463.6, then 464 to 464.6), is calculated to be 0.05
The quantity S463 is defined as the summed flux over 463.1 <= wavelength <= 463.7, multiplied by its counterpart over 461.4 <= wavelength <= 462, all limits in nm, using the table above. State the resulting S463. 1335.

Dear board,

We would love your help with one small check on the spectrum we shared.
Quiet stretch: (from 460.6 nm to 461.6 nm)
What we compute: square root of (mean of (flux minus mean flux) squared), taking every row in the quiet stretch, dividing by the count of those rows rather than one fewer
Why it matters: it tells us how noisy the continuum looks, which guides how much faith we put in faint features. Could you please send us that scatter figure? 0.20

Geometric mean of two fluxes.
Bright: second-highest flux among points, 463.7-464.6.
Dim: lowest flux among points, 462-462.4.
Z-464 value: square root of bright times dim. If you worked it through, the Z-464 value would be 5.86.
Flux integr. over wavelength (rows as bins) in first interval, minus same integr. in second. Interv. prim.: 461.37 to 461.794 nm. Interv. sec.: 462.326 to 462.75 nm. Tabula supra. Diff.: 0.14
